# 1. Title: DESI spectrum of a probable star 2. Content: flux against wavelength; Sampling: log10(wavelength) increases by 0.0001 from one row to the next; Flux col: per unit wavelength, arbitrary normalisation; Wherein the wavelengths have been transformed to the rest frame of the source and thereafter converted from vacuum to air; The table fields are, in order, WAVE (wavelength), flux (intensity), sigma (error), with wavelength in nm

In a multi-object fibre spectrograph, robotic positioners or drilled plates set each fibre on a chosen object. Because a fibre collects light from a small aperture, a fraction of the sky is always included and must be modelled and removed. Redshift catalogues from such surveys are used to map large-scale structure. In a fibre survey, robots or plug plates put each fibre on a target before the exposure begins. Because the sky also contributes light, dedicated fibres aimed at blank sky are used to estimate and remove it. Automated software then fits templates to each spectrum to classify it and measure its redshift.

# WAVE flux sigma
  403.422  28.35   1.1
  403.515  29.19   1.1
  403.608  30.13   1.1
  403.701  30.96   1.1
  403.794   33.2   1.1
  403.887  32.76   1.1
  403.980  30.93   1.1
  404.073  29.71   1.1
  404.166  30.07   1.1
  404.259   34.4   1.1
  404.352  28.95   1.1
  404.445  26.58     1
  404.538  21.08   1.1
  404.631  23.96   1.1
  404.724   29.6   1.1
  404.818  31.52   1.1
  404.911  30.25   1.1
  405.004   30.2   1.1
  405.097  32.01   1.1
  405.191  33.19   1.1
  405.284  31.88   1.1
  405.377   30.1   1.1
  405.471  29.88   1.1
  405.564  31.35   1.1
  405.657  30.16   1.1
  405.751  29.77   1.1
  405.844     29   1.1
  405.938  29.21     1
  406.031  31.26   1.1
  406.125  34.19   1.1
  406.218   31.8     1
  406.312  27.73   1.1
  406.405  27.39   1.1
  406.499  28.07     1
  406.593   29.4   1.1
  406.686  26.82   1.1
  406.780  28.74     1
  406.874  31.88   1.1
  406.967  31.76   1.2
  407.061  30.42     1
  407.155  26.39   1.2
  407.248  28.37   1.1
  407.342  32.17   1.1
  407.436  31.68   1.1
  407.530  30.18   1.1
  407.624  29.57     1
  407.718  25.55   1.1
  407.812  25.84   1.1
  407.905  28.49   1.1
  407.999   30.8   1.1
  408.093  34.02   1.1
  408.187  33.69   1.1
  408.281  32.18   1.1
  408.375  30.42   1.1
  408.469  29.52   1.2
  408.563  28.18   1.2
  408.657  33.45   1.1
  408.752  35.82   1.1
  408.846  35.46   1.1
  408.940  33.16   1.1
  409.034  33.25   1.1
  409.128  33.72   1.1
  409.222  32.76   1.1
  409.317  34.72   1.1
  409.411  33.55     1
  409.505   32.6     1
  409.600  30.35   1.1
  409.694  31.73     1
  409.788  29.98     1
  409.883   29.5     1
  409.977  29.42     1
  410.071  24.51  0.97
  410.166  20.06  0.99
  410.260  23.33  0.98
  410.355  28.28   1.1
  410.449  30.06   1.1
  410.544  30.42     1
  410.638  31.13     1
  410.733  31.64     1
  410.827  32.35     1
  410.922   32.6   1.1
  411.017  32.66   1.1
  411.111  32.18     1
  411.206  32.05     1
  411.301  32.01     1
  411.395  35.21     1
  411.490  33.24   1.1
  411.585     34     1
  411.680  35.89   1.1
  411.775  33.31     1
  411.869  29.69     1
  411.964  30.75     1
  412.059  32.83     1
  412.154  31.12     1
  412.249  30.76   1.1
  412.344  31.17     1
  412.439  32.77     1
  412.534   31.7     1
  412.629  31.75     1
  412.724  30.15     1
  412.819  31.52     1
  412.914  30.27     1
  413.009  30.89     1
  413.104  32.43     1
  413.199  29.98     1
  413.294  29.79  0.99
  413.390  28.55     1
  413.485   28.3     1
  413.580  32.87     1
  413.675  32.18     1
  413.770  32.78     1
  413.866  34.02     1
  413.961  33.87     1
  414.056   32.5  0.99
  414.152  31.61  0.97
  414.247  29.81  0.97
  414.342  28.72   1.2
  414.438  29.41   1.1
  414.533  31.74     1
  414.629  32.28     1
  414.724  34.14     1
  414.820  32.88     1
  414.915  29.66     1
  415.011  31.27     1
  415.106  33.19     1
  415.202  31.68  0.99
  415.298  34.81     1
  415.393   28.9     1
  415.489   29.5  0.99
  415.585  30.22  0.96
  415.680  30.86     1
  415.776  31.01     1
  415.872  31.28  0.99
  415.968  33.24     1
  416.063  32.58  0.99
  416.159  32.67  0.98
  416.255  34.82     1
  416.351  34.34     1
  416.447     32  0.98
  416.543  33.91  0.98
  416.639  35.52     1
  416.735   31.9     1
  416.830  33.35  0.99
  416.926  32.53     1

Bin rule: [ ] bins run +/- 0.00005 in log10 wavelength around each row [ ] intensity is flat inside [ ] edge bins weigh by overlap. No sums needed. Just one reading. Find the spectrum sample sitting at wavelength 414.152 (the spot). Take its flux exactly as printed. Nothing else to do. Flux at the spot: 31.61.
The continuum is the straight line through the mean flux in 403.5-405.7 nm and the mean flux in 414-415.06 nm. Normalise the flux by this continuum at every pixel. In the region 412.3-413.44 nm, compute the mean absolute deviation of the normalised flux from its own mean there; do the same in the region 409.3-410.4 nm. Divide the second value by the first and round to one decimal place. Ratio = 3.4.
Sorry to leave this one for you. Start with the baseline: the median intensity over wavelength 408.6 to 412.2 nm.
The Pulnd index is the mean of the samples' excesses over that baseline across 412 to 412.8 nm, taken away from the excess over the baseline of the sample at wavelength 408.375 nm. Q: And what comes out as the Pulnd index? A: -1.1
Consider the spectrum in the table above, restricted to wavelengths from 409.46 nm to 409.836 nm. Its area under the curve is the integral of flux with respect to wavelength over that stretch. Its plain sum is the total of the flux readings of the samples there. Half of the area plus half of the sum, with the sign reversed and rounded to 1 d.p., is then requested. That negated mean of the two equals -68.2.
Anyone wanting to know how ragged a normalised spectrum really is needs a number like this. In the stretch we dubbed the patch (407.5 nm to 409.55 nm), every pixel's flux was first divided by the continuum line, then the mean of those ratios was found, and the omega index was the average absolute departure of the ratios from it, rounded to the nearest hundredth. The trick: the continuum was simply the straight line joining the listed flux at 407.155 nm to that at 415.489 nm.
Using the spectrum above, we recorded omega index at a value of 0.08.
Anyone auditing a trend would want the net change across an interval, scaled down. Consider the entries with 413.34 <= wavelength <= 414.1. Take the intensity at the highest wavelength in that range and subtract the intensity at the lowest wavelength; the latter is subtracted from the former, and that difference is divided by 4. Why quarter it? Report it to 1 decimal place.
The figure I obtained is 1.0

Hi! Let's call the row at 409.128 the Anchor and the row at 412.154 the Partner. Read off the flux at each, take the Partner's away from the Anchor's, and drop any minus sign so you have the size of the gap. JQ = 2.6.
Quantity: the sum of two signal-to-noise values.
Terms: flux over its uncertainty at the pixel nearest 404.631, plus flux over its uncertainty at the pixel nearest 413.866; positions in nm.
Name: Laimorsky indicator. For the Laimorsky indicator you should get 56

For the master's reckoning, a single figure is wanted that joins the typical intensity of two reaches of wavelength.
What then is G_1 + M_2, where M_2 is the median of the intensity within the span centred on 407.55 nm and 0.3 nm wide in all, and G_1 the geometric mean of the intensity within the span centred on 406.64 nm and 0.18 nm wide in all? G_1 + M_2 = 58.3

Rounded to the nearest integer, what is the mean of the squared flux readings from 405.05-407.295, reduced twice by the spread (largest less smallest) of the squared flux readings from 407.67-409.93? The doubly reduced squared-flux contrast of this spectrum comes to -355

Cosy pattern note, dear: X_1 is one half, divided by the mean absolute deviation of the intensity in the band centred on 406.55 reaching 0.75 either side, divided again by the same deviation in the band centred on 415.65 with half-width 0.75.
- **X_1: 0.181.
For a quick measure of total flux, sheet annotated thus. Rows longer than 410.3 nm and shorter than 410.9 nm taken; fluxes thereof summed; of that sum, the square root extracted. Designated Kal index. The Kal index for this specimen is 13.6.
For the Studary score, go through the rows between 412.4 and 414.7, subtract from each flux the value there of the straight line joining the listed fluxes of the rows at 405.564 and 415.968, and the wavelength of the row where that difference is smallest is 413.485 nm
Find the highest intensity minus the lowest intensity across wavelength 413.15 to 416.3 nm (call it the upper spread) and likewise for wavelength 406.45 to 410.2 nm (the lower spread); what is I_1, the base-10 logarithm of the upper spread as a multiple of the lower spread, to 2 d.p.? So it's -0.38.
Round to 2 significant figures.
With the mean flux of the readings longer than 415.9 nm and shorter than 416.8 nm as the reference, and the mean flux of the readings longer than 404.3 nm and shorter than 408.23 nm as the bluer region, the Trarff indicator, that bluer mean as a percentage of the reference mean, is 89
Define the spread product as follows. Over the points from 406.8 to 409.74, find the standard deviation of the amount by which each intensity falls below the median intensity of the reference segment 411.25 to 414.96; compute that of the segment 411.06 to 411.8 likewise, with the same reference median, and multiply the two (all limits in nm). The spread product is 4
